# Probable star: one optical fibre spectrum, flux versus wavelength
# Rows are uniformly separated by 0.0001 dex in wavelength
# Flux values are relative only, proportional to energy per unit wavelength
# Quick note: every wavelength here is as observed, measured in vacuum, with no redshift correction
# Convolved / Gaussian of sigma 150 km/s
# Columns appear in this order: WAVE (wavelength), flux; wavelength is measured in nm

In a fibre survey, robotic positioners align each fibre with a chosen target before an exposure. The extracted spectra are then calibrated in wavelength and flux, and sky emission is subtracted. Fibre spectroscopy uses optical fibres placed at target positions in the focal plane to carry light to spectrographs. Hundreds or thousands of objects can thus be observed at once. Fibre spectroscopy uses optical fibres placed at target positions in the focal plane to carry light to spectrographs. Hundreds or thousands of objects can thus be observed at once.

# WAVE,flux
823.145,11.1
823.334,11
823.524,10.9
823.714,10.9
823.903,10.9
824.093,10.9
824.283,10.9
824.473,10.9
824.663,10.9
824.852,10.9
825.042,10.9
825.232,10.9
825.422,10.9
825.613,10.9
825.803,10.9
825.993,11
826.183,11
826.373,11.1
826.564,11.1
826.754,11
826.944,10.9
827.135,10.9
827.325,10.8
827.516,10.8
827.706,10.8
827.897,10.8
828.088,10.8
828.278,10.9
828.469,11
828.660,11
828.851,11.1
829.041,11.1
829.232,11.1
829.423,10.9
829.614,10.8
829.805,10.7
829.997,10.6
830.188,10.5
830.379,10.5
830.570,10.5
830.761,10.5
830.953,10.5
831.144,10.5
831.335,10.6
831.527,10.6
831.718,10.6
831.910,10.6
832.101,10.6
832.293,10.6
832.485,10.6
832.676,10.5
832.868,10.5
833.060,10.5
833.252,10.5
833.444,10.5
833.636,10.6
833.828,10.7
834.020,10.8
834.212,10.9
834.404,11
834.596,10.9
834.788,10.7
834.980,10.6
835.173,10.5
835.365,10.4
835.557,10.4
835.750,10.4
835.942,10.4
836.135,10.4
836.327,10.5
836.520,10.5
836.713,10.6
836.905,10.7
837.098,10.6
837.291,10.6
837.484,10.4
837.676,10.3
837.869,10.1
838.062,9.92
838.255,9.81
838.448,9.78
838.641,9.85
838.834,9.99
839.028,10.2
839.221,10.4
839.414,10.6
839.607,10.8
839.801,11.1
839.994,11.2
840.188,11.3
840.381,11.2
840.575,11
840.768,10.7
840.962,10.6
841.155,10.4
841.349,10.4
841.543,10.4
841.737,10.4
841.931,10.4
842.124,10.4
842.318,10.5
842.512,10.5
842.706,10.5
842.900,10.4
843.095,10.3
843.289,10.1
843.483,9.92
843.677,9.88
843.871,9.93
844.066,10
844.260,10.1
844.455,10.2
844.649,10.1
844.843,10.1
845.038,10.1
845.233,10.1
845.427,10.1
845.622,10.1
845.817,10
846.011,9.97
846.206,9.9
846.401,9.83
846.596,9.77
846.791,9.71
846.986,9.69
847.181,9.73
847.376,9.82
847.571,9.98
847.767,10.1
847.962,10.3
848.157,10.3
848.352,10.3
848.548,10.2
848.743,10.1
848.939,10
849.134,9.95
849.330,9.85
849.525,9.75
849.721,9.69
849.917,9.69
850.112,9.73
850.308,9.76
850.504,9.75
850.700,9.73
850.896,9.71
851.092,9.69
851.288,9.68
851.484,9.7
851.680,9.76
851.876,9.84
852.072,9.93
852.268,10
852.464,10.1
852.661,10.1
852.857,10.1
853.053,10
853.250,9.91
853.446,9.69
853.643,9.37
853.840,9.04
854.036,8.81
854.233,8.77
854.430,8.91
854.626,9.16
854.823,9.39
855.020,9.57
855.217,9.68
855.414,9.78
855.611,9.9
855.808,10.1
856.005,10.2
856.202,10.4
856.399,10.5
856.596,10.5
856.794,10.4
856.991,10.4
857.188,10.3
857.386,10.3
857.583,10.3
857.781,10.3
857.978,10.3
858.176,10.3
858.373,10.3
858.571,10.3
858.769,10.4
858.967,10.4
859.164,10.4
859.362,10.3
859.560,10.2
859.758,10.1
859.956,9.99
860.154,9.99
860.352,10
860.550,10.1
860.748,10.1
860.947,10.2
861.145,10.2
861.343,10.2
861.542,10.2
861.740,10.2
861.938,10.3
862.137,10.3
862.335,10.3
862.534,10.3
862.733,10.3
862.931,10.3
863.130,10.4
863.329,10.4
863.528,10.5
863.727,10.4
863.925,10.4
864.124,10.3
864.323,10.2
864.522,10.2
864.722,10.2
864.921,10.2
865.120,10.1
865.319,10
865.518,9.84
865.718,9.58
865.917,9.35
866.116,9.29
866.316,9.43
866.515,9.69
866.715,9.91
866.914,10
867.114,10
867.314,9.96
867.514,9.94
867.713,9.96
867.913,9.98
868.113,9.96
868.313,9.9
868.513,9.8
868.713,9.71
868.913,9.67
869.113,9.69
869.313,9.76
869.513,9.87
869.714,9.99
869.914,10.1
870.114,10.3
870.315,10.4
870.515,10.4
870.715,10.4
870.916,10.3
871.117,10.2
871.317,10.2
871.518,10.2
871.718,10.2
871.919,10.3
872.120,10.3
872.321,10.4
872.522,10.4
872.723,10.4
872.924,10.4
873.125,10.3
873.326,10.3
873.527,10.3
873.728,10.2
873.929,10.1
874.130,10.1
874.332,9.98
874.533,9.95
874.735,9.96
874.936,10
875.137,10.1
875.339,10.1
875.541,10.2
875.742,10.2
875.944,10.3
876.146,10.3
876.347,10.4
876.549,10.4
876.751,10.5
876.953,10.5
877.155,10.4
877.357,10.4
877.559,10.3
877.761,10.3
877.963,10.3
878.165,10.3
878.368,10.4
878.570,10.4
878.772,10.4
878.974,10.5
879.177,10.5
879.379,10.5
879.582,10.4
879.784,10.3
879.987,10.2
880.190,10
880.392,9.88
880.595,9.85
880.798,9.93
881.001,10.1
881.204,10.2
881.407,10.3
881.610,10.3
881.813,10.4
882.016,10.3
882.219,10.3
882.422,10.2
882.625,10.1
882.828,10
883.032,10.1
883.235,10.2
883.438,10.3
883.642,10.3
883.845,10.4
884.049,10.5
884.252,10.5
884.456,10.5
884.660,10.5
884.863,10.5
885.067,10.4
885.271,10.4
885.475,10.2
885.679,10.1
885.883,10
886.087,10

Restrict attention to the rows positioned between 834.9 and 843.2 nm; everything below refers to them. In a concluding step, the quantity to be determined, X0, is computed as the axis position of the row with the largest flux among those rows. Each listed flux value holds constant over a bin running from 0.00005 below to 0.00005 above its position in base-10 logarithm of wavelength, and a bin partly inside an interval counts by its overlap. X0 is 840.188 nm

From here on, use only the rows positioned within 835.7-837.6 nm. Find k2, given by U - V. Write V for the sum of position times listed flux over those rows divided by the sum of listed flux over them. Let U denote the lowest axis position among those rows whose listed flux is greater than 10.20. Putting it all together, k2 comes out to -0.87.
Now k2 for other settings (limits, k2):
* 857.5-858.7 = -0.49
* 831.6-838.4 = -3.24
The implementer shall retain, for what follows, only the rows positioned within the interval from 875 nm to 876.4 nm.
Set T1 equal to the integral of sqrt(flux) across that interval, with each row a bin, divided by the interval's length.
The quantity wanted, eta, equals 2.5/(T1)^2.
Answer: 0.245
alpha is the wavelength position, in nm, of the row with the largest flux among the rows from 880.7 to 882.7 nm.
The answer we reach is 881.813 nm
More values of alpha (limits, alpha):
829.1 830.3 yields 829.232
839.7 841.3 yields 840.188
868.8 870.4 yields 870.315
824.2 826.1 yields 825.993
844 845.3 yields 844.455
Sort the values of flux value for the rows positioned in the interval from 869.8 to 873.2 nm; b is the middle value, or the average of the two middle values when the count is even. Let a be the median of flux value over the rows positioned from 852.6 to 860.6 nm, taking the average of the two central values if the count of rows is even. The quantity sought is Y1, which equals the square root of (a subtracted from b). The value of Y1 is 0.4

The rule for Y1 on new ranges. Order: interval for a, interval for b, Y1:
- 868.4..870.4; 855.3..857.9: 0.7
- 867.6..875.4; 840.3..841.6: 0.7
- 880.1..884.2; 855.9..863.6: 0.3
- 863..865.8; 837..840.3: 0.4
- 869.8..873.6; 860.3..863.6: 0.0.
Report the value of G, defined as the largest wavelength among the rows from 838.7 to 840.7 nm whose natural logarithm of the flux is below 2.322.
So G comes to 838.834 nm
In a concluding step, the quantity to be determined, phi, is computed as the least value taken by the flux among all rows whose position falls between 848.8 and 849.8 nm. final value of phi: 9.69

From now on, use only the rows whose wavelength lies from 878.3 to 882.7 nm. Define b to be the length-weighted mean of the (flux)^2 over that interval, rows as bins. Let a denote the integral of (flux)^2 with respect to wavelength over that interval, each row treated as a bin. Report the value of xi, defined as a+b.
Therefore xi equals 567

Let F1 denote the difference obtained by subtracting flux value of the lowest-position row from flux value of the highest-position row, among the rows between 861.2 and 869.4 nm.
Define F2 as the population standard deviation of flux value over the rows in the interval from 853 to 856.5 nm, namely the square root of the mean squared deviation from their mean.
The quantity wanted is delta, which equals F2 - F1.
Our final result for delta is 1.0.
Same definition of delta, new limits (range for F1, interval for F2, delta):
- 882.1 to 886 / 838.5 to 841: 0.8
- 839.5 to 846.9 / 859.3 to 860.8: 1.2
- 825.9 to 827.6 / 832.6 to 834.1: 0.3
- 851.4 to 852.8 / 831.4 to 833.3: -0.4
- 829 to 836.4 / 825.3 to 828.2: 0.7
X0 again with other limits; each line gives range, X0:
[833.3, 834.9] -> 834.404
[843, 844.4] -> 843.095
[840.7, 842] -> 840.768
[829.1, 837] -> 829.232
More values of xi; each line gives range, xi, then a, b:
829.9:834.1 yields 580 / 469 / 112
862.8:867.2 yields 544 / 444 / 101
